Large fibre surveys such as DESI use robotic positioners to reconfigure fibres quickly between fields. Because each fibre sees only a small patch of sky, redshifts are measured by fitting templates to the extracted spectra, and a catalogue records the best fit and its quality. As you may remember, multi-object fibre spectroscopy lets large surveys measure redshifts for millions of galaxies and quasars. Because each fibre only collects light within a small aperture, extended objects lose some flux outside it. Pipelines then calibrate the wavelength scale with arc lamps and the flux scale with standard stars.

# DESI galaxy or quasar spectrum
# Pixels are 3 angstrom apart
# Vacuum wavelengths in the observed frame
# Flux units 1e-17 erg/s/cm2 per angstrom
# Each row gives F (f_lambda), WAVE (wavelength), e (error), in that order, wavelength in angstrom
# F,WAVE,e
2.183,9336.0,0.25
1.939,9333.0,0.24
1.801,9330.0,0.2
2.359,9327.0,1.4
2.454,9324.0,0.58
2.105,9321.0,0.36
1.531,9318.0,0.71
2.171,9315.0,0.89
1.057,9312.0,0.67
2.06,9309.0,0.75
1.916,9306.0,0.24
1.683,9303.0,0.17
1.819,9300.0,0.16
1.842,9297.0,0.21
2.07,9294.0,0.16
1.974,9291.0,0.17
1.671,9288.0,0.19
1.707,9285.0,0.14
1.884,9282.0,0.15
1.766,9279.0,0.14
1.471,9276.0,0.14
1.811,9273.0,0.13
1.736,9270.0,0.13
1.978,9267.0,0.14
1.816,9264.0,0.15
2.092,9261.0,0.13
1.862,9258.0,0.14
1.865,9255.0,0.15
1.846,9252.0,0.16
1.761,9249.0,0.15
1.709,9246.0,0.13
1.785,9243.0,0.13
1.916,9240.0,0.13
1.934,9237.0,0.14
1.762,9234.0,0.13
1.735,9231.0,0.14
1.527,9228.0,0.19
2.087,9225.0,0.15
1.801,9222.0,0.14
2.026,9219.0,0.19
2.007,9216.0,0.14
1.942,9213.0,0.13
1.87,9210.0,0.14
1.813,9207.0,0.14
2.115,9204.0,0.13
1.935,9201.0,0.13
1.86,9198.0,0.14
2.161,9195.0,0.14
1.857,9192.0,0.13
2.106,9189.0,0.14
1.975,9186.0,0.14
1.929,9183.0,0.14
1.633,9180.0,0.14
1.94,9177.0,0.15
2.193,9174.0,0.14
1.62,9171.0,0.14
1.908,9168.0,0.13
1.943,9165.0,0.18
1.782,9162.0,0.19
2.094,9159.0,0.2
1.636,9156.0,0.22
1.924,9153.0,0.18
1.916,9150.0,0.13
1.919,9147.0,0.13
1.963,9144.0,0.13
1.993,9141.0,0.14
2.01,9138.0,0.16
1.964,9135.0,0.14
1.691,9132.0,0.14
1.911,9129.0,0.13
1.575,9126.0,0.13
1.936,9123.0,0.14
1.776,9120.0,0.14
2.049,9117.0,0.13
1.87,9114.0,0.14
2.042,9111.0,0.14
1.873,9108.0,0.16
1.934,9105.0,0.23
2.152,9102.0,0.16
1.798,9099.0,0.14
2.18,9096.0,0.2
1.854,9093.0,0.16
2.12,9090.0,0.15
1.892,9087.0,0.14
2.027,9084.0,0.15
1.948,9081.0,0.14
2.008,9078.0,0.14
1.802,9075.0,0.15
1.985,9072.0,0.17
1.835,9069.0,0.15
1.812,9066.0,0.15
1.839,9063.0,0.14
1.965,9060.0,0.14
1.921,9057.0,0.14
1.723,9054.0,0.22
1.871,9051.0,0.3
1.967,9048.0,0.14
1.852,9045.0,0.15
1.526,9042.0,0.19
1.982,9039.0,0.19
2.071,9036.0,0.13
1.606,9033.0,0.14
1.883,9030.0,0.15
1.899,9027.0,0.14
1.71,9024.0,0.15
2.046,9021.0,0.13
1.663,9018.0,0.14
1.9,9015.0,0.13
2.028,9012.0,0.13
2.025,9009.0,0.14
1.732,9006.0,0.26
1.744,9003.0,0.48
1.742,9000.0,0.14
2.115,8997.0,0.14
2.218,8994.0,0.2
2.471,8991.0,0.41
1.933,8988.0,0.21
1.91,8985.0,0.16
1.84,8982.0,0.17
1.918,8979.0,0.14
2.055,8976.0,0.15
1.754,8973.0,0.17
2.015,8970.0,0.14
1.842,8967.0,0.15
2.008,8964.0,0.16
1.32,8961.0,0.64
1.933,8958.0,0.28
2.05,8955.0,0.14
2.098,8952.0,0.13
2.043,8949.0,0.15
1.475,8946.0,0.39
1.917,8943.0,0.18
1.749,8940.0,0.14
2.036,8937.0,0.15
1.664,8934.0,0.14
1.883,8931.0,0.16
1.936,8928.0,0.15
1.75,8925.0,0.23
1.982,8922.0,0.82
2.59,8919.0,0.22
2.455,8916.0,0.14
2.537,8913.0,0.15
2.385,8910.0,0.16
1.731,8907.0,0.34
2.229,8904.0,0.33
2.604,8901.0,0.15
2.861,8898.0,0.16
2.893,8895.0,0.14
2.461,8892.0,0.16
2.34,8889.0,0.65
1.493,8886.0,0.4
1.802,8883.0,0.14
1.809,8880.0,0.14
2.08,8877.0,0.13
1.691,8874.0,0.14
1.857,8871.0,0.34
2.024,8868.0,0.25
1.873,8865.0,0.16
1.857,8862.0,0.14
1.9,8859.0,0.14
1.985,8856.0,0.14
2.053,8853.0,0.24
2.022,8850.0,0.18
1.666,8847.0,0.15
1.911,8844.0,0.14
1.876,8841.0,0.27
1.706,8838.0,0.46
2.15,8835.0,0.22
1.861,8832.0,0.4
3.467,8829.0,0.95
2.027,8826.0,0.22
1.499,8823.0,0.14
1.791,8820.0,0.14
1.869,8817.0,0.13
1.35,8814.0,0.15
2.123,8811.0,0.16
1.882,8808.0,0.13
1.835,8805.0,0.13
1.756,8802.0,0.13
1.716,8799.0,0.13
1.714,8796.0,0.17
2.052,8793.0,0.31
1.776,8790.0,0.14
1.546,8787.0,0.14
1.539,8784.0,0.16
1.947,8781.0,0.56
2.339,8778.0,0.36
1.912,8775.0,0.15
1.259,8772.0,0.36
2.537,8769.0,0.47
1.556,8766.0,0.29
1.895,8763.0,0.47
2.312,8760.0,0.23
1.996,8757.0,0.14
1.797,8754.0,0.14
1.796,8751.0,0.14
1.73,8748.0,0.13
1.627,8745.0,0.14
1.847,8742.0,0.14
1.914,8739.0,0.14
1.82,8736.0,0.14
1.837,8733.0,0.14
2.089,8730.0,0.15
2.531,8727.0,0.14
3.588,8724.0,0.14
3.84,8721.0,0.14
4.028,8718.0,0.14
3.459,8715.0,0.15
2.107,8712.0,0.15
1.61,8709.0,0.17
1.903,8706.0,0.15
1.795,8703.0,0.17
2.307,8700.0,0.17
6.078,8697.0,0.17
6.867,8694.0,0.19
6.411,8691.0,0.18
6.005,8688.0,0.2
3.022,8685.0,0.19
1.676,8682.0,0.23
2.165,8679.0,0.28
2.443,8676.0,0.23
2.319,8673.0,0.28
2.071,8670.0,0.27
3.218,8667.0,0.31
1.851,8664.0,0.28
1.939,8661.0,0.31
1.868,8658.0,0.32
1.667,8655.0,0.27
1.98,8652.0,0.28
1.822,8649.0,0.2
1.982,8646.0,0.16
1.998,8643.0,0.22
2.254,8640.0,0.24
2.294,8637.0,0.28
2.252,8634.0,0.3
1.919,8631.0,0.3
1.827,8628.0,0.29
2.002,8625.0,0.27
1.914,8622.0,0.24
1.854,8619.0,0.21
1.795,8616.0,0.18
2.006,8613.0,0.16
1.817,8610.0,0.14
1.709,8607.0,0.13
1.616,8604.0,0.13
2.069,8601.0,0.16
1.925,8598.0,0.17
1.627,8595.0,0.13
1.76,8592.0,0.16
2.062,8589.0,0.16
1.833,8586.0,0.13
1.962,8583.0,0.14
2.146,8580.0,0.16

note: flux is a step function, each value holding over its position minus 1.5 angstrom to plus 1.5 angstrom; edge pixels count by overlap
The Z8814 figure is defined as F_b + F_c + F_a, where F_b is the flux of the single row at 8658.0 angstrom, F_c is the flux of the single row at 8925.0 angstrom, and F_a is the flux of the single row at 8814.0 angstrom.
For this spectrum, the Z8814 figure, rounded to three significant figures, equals 4.97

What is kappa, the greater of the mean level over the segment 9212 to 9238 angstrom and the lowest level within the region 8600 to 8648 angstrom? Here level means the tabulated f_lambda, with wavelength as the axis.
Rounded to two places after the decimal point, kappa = 1.87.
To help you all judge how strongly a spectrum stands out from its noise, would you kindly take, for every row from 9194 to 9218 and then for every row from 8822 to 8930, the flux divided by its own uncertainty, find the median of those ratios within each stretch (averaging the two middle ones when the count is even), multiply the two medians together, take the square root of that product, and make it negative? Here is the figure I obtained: -12.9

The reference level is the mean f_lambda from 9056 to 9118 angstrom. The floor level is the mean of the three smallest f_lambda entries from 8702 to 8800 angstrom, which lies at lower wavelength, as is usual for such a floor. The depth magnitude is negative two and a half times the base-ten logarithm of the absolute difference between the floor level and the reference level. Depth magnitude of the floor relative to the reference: 0.8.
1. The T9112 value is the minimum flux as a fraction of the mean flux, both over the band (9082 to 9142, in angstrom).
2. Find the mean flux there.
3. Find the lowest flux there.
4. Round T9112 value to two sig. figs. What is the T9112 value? 0.82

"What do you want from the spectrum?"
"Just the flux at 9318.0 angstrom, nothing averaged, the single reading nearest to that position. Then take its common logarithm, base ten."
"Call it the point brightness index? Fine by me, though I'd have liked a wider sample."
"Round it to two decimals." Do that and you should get 0.18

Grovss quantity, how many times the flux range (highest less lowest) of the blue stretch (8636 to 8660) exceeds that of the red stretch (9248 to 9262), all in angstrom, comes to 1.9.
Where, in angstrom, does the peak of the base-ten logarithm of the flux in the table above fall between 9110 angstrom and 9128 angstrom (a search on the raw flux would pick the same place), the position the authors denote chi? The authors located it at 9117.0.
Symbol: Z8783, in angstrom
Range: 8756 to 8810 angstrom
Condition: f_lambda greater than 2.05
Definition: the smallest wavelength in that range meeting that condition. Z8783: 8760.0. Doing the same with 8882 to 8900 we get 8889.0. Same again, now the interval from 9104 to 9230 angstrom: 9159.0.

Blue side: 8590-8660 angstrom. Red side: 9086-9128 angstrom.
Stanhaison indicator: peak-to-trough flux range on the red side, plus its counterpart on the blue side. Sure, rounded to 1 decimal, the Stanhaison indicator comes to 1.3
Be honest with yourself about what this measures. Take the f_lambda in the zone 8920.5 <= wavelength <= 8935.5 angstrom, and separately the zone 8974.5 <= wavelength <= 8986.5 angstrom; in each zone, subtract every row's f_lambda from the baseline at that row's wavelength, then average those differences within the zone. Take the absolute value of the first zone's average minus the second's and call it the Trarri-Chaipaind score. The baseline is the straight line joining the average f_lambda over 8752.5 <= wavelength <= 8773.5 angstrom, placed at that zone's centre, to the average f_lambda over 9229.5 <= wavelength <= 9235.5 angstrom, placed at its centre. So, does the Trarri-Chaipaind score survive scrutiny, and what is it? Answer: 0.11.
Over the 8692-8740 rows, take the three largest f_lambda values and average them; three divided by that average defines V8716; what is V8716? 0.53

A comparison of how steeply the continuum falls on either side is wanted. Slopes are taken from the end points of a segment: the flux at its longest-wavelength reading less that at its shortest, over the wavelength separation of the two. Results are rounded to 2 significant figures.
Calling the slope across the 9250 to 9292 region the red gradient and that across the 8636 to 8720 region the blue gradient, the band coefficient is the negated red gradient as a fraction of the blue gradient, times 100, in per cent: -15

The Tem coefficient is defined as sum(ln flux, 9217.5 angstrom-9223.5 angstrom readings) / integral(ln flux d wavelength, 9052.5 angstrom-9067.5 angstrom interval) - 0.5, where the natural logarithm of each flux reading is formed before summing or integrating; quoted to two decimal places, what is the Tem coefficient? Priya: -0.36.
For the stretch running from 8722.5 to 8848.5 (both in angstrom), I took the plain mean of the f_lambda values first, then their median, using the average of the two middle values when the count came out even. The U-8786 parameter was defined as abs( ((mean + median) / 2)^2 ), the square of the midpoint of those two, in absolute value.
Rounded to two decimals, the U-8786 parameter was 3.60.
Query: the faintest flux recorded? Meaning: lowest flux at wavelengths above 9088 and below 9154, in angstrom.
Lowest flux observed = 1.575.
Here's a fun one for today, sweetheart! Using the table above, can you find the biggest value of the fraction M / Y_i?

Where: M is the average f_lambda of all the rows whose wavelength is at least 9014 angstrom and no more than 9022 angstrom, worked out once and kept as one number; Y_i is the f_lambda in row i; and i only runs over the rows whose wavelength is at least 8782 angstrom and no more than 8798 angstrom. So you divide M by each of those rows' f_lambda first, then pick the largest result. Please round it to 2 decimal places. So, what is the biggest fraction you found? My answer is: 1.21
